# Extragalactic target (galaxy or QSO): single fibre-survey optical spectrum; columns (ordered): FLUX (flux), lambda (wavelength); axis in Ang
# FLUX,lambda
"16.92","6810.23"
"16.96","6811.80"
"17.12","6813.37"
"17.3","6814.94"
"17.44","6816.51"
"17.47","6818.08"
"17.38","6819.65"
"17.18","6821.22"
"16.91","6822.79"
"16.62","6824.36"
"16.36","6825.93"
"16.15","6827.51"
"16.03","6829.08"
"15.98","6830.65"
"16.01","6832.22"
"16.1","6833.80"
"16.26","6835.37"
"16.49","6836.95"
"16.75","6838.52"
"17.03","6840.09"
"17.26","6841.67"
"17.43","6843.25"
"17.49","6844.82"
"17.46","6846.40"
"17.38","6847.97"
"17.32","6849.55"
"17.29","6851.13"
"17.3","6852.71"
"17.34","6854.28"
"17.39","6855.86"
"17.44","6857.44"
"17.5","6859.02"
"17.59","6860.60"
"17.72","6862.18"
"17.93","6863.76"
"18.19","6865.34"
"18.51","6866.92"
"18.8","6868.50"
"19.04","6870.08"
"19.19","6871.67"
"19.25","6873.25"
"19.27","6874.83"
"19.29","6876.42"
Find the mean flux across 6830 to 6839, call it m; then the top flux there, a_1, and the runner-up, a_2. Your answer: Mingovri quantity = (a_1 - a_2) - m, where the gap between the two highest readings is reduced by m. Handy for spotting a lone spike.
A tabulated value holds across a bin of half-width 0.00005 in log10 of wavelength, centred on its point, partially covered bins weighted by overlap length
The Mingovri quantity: -16.0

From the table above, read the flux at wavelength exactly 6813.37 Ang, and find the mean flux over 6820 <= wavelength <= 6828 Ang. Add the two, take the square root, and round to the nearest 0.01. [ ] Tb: 5.81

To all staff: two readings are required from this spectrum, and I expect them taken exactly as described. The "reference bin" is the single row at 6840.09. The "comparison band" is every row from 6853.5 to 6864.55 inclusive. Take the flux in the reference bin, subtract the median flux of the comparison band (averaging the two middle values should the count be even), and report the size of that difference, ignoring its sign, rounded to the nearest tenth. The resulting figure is 0.5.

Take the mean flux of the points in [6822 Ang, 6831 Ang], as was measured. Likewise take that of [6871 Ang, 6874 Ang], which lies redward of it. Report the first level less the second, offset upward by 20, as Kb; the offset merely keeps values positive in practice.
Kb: 17.1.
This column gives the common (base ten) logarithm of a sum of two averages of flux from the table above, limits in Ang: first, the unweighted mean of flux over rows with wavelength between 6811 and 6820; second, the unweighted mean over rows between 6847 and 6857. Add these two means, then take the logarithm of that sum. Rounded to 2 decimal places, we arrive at 1.54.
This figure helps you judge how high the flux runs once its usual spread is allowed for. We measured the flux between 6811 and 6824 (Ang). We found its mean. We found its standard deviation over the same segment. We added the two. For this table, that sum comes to 17.4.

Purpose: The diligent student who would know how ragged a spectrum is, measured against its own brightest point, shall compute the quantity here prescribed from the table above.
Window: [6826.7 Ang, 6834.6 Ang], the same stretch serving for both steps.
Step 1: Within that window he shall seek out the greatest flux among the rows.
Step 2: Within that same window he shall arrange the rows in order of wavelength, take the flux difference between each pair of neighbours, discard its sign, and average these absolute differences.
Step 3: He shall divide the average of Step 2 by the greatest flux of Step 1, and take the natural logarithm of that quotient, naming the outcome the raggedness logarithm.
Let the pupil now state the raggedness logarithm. -5.4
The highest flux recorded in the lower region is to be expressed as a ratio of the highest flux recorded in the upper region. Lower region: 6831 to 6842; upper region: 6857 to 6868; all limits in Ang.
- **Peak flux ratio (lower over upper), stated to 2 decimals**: 0.93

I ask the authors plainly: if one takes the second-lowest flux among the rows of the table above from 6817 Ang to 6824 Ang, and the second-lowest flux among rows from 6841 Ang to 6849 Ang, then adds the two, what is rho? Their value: 34.6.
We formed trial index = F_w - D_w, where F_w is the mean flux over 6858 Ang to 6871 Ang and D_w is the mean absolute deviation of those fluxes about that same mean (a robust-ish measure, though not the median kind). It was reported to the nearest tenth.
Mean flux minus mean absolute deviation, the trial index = 17.7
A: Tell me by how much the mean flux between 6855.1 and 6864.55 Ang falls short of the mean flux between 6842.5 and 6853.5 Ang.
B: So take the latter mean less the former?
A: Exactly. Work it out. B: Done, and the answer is -0.2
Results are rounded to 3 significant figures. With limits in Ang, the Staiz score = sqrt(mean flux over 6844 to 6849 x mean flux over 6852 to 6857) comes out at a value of 17.4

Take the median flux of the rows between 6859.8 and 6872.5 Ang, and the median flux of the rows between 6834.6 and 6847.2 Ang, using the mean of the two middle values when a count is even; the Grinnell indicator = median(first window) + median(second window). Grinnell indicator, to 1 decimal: 35.5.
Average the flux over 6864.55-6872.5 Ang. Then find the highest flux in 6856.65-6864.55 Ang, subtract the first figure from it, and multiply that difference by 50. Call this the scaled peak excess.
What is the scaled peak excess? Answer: -41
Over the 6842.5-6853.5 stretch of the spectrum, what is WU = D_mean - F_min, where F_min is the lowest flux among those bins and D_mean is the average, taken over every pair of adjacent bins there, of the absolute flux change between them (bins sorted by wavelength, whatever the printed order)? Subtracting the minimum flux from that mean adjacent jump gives -17.2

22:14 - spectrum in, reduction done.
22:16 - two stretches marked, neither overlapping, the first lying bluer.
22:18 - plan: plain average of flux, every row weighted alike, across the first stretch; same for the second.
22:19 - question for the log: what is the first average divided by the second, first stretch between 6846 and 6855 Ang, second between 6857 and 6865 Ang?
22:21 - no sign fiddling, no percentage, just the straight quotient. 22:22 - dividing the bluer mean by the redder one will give 0.98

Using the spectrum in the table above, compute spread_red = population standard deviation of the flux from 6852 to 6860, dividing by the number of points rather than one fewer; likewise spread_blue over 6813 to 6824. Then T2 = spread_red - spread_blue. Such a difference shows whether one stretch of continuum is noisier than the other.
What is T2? -0.11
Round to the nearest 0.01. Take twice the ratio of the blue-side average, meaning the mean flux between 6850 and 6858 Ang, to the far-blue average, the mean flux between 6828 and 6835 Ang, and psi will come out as 2.16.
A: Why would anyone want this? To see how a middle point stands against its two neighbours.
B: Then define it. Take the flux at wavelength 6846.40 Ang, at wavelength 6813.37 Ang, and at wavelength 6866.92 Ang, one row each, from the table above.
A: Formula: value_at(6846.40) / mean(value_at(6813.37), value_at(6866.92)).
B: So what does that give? 0.98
